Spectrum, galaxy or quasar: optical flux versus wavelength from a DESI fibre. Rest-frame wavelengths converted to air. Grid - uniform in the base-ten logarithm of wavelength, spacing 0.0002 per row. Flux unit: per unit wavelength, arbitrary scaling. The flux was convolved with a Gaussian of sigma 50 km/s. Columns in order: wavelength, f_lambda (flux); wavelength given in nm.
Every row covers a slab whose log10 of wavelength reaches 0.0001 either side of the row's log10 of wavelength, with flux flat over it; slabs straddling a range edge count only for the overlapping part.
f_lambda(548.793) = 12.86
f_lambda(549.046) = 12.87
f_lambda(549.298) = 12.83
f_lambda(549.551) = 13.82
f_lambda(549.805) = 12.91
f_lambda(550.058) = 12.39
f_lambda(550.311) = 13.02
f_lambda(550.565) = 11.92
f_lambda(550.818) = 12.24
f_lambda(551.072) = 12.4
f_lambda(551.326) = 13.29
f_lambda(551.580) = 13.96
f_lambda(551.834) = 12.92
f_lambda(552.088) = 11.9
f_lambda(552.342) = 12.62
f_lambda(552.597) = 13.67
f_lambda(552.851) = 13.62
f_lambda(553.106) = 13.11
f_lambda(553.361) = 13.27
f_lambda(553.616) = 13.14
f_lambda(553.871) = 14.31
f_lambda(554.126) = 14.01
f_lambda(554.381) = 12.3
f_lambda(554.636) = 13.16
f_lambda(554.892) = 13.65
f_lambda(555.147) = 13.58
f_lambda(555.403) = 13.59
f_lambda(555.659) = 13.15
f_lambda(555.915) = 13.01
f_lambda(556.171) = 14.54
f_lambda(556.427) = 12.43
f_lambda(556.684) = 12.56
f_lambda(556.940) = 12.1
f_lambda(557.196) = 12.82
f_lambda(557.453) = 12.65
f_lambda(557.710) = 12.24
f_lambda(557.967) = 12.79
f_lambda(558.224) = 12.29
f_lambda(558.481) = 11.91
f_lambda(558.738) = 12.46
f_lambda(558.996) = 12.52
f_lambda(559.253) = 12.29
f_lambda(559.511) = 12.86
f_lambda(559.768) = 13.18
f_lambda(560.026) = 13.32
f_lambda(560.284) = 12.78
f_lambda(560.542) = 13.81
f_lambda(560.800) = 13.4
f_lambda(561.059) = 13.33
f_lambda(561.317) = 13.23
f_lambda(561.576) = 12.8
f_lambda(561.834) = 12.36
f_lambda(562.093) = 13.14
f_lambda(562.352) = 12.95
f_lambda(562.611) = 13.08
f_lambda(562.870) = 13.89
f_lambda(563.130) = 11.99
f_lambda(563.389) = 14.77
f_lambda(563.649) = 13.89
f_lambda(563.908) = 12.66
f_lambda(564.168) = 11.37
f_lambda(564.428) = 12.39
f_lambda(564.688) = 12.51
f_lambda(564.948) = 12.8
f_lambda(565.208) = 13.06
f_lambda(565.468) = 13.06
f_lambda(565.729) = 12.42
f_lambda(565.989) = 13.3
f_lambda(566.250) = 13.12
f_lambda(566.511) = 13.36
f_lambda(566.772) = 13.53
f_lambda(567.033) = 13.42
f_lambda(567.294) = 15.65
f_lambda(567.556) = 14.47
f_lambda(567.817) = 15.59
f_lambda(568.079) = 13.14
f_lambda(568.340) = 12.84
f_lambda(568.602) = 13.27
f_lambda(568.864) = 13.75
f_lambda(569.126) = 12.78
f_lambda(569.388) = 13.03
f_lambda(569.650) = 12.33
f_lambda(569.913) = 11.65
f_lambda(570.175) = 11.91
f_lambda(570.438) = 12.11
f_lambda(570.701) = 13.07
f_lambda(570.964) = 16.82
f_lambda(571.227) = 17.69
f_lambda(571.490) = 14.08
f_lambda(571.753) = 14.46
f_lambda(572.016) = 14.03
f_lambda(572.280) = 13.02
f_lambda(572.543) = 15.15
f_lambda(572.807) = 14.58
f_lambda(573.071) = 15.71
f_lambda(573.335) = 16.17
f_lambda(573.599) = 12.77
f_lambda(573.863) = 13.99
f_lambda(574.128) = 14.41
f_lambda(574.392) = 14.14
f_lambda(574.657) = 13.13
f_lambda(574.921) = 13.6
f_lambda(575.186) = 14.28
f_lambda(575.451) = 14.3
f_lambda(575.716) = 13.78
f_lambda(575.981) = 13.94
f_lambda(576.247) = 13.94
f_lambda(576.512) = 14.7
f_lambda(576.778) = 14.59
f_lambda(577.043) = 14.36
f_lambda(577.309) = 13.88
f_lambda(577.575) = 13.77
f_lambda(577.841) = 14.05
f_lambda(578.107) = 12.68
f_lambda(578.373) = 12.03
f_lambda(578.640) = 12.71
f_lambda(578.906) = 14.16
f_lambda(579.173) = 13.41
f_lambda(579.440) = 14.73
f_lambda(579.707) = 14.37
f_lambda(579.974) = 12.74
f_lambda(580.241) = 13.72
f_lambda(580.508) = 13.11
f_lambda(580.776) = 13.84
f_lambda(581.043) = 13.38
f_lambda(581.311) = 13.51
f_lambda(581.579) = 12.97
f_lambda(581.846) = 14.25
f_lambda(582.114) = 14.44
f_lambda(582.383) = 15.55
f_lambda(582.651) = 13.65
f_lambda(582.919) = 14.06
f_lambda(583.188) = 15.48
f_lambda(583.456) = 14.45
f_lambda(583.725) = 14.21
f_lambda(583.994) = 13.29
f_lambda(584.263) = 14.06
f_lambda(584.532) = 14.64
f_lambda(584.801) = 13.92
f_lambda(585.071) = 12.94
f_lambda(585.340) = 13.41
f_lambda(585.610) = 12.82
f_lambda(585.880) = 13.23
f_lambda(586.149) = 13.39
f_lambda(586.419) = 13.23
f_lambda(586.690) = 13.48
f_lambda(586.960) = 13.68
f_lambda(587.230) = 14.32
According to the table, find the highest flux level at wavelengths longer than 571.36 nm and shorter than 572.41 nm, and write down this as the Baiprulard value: 14.46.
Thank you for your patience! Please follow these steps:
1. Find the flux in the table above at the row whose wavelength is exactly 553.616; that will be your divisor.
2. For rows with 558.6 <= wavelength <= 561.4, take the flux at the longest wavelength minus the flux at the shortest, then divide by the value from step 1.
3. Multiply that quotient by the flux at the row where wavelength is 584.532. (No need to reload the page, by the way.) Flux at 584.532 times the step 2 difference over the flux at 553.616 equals 0.9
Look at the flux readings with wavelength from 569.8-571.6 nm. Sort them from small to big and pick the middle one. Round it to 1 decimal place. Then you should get 13.1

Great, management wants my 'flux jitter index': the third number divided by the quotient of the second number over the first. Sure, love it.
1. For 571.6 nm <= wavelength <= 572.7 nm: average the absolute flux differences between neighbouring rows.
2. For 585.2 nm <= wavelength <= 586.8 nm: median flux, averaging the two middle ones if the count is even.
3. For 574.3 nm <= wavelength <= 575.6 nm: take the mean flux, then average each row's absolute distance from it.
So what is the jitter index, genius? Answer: 0.038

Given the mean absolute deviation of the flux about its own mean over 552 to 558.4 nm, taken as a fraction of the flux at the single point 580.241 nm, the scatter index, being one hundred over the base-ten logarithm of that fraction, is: -72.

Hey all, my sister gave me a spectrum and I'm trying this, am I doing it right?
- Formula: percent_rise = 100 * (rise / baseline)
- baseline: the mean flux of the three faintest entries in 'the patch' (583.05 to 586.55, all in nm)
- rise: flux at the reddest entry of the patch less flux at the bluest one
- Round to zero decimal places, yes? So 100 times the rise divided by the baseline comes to -17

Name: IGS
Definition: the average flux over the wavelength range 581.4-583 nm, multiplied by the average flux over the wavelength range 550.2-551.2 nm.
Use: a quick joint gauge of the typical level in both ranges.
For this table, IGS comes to 175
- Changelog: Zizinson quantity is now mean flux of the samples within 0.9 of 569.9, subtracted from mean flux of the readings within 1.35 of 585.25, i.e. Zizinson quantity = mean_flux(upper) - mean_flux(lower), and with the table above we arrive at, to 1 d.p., 1.1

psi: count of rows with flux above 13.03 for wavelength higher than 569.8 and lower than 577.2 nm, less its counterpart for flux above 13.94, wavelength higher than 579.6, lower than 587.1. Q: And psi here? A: 13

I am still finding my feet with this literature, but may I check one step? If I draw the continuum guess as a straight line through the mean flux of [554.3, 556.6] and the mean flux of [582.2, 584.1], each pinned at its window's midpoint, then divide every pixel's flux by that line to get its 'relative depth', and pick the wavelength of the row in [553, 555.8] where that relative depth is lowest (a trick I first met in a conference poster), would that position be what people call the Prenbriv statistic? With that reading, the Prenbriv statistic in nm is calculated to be 554.381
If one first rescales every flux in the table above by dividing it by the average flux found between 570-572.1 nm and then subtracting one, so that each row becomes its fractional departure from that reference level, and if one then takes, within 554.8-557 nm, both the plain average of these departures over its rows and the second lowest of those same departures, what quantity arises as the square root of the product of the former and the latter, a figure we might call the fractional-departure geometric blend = 0.10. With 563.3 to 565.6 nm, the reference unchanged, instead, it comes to 0.11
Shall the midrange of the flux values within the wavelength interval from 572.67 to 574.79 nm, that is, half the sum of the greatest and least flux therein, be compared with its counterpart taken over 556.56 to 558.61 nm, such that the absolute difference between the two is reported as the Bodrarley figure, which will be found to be 2.1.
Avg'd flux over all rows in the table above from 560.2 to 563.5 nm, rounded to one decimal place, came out 13.2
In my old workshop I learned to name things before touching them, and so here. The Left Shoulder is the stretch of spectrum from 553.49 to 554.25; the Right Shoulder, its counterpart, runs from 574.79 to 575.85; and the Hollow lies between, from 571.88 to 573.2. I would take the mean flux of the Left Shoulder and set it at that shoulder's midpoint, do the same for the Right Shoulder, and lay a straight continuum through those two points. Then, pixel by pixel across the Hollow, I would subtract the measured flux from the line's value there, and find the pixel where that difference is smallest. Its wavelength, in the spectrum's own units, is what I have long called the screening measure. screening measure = 573.071 nm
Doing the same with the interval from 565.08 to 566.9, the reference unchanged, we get 566.772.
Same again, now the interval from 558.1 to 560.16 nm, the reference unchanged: 560.026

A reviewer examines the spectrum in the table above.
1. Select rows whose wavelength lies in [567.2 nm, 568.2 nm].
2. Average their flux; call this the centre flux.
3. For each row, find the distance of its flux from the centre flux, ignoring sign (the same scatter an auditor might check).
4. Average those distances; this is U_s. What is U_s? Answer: 0.91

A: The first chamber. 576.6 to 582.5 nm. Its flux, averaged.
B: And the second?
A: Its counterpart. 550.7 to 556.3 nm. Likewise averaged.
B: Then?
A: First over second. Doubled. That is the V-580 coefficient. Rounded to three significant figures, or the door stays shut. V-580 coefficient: 2.07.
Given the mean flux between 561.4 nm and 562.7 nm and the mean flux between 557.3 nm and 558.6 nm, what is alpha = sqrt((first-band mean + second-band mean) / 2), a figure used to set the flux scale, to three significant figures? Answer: 3.55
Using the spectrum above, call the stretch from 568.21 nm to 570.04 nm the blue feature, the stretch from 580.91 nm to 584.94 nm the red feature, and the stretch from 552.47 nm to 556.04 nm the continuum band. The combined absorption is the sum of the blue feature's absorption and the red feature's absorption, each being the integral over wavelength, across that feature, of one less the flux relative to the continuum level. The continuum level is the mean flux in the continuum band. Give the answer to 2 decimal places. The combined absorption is -0.14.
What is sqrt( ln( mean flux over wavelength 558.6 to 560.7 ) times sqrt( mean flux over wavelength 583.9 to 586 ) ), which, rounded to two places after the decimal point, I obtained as 3.07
